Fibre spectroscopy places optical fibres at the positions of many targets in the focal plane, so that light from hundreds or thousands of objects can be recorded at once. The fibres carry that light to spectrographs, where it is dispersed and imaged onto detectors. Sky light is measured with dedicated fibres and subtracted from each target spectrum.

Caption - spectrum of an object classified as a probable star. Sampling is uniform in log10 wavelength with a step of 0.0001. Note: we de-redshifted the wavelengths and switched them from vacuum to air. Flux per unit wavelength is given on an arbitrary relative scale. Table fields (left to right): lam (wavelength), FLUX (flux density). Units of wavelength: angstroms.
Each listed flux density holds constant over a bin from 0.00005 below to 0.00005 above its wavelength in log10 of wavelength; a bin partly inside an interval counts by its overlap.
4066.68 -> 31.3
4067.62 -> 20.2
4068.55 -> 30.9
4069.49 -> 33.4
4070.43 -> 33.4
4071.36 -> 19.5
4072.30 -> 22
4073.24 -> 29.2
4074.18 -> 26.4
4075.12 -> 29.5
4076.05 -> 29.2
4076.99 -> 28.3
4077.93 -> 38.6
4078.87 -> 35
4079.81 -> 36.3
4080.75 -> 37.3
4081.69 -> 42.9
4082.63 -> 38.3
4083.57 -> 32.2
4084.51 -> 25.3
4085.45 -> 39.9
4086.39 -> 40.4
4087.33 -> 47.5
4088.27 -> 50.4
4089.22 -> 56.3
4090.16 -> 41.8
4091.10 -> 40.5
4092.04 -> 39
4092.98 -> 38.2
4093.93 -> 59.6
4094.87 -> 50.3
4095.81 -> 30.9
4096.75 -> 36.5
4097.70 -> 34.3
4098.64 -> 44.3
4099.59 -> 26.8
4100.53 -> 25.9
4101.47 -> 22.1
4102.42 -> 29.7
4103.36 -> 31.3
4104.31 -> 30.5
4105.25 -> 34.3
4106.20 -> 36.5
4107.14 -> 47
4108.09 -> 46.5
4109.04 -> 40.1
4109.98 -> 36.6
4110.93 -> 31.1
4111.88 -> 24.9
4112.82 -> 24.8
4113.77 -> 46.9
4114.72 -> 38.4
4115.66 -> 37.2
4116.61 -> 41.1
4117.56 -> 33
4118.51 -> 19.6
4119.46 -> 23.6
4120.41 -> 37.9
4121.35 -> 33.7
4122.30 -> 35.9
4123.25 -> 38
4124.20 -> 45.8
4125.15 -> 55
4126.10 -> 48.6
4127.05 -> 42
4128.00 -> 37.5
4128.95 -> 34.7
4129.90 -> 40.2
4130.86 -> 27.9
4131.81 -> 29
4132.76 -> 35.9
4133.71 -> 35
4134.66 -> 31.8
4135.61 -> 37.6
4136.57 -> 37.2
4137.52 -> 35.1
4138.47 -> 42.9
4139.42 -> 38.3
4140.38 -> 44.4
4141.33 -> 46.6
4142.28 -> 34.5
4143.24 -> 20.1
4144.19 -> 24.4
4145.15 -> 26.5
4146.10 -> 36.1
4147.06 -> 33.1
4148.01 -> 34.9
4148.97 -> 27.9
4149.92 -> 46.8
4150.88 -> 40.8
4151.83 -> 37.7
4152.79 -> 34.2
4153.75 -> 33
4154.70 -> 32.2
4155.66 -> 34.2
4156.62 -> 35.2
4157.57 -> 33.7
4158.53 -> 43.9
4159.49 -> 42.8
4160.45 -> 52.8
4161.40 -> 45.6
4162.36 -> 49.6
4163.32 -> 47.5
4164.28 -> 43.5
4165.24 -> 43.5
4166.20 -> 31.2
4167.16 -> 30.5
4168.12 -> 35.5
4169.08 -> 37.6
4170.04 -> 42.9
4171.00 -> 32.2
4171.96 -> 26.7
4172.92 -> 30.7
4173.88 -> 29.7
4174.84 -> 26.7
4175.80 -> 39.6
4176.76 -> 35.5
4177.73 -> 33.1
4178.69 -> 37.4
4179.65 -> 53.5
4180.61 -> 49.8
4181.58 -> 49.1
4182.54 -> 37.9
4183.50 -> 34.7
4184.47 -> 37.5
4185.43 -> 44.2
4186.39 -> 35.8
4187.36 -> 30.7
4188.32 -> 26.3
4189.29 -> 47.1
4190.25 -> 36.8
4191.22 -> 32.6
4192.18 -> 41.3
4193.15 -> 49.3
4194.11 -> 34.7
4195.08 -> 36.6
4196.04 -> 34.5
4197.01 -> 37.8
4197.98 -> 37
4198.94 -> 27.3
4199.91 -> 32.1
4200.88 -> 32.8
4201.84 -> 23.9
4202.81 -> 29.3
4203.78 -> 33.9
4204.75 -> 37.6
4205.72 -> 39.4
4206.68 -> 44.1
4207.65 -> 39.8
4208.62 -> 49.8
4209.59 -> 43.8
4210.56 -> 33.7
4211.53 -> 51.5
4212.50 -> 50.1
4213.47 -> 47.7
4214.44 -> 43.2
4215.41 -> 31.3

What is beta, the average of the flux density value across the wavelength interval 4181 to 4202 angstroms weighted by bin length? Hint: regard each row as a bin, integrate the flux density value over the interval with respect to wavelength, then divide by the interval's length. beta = 36.6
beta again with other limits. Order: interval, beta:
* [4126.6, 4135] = 34.9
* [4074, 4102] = 37.6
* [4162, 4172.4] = 38.1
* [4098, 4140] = 35.8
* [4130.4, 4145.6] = 34.2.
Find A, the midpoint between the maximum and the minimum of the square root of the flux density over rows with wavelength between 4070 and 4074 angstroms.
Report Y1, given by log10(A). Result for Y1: 0.707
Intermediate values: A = 5.1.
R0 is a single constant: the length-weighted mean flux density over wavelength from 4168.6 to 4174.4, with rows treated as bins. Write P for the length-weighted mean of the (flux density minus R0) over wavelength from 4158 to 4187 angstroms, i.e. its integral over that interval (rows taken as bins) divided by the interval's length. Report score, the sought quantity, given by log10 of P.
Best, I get 0.8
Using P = 6.0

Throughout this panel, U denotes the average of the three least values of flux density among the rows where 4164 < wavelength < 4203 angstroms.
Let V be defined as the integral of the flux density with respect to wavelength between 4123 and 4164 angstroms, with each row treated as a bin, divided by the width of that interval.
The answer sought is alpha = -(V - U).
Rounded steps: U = 26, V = 38.0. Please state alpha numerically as -12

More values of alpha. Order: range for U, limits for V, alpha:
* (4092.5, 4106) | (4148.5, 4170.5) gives -14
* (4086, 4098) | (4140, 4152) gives -1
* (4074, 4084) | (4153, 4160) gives -8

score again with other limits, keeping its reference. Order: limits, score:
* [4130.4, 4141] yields 0.4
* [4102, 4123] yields 0.1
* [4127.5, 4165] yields 0.6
